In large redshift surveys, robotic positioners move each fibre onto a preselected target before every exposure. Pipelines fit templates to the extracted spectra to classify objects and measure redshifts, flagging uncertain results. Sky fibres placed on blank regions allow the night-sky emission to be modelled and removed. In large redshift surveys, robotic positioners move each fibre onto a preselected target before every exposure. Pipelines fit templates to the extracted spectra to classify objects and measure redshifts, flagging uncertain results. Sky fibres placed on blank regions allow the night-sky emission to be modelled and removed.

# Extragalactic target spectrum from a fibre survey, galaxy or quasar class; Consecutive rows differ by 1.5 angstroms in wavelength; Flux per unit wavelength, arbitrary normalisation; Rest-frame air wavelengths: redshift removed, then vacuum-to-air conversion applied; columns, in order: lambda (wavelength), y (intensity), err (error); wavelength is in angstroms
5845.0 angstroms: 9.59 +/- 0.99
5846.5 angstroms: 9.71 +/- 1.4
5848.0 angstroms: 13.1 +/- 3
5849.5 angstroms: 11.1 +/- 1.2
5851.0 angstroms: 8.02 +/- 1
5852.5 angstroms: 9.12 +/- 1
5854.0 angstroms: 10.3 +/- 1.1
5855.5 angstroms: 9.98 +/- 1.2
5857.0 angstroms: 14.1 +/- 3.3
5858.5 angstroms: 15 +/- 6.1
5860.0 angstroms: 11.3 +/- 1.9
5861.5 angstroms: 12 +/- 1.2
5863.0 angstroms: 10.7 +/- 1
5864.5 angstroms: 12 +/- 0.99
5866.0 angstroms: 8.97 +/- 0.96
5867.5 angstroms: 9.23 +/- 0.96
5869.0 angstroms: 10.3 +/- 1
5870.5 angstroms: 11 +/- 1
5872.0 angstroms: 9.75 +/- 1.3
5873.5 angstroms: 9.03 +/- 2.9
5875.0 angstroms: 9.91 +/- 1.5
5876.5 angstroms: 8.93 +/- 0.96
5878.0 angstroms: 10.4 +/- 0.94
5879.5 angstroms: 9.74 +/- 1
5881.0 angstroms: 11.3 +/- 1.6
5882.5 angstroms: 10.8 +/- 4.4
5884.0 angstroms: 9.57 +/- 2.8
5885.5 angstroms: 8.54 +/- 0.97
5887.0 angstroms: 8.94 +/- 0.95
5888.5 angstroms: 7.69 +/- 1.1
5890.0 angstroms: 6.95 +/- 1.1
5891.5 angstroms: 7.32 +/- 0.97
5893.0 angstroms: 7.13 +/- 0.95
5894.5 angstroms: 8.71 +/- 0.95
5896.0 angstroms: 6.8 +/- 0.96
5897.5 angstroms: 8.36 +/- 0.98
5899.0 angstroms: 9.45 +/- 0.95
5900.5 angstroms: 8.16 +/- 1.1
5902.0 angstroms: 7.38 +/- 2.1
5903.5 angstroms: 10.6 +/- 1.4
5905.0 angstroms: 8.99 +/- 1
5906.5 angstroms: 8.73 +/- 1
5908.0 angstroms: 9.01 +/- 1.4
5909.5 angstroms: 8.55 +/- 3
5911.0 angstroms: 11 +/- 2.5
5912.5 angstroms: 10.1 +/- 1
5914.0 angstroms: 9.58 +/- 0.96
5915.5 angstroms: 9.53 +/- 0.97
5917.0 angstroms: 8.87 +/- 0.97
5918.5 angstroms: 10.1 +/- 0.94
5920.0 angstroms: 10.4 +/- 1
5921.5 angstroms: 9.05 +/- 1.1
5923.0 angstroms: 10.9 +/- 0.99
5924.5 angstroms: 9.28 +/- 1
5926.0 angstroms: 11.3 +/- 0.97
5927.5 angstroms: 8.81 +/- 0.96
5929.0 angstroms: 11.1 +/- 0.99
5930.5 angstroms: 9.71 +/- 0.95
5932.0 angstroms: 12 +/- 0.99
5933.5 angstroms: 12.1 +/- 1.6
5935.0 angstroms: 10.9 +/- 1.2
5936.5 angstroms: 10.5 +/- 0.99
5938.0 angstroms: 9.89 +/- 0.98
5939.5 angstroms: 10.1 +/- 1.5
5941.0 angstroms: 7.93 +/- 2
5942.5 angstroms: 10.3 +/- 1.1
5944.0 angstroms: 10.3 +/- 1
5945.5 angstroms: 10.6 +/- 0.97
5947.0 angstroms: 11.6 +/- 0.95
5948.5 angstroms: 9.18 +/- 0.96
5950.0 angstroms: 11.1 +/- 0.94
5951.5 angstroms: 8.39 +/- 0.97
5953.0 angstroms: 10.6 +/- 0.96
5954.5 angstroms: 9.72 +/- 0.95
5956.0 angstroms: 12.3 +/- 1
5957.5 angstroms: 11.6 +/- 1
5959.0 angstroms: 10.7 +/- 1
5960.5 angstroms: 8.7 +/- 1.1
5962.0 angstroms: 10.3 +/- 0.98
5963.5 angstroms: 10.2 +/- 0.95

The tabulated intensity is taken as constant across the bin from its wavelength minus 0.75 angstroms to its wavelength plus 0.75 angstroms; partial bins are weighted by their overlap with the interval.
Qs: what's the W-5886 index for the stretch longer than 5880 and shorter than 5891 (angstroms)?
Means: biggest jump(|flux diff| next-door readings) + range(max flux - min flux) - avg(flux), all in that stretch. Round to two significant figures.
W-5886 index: -3.5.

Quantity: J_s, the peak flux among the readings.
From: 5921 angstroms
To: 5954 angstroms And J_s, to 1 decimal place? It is 12.1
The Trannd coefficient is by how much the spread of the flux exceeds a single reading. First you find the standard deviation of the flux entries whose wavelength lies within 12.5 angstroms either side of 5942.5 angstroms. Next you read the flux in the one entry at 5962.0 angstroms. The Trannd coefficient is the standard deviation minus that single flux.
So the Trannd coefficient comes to -9.2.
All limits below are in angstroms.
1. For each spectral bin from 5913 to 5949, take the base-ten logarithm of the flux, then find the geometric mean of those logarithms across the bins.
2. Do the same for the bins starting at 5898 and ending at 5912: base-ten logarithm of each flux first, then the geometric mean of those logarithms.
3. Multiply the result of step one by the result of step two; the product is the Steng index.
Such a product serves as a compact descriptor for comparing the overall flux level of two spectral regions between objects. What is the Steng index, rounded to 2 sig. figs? 0.96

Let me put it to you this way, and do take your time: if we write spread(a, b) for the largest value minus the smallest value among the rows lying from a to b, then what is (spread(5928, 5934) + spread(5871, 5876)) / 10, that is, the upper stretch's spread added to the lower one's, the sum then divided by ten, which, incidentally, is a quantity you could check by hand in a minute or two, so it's 0.33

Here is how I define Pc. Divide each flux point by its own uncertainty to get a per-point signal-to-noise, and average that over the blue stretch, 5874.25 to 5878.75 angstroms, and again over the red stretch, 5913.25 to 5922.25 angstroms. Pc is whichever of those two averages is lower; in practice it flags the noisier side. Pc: 9.0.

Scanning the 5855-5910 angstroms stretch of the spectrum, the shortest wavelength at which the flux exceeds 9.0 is 5855.5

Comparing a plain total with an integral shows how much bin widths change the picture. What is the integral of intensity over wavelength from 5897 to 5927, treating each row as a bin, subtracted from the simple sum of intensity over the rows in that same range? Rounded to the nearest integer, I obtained -95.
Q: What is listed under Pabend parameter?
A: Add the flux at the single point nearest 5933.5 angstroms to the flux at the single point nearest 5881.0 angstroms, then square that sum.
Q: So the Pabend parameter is 548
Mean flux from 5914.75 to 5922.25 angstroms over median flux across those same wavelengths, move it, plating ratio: 1.01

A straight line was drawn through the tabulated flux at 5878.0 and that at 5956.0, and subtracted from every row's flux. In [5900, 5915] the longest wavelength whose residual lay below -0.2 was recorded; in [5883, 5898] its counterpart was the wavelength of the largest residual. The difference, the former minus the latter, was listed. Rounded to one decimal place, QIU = 30.0 angstroms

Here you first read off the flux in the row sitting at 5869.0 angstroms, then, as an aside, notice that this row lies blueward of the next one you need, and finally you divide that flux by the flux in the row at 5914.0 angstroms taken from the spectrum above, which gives 1.08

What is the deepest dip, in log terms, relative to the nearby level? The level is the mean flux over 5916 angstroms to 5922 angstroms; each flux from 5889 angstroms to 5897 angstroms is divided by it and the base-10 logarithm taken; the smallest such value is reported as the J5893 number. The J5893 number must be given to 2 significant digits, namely -0.15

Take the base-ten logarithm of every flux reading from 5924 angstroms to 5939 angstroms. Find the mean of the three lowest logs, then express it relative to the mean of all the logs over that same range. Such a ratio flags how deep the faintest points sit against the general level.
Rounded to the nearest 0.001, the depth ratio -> 0.946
